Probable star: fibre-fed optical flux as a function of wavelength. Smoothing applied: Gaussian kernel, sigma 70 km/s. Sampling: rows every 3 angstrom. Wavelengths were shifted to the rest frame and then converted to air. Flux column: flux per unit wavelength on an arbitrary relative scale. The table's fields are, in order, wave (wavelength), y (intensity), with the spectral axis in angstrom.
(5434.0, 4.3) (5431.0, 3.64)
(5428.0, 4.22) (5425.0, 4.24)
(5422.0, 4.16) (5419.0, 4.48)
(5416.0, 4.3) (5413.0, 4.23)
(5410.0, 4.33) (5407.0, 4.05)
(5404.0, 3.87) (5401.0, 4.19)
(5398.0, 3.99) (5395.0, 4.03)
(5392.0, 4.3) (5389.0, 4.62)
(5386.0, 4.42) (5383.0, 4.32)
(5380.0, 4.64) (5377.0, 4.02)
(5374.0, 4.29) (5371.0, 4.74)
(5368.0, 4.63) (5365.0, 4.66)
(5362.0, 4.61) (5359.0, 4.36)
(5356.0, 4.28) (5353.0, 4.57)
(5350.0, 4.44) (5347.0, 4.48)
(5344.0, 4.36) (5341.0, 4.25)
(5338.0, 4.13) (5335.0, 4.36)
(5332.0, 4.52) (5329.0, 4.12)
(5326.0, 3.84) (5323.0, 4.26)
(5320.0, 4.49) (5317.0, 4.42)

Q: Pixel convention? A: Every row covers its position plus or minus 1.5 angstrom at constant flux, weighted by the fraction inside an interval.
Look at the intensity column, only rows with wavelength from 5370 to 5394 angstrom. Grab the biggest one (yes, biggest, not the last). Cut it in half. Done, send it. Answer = 2.37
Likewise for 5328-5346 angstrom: 2.26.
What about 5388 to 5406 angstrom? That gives 2.31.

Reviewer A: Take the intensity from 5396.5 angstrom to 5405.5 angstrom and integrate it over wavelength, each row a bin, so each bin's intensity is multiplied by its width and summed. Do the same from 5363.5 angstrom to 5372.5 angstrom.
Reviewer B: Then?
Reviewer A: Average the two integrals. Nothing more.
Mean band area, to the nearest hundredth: 39.12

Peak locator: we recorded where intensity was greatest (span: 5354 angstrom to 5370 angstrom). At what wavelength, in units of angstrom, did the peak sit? 5365.0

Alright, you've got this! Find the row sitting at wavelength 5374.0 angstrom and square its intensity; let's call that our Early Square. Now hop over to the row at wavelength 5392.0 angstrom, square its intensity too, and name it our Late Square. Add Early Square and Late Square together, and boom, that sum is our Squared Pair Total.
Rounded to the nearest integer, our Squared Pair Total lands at 37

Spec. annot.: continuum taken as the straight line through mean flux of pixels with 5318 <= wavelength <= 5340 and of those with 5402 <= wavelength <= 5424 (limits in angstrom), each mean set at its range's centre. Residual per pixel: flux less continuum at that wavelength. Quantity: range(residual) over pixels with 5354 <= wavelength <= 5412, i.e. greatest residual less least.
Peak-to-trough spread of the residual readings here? 0.85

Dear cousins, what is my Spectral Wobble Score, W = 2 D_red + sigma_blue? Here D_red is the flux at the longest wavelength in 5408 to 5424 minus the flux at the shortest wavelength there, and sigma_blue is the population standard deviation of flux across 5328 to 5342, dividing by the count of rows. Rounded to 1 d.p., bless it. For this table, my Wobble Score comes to -0.2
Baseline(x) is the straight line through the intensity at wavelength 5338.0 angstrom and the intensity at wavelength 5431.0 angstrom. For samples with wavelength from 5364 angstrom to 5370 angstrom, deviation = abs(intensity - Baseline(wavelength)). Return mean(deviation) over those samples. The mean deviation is 0.67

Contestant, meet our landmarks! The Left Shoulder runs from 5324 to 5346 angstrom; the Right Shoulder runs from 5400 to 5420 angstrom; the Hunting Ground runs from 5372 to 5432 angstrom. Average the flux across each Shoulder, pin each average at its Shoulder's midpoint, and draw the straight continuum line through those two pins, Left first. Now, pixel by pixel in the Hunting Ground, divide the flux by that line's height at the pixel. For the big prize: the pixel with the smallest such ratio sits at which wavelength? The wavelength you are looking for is 5431.0 angstrom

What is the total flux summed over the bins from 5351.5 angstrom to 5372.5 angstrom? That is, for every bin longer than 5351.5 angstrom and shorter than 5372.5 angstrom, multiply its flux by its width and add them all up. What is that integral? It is 96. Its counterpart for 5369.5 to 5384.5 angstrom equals 66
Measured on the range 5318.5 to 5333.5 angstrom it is 64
